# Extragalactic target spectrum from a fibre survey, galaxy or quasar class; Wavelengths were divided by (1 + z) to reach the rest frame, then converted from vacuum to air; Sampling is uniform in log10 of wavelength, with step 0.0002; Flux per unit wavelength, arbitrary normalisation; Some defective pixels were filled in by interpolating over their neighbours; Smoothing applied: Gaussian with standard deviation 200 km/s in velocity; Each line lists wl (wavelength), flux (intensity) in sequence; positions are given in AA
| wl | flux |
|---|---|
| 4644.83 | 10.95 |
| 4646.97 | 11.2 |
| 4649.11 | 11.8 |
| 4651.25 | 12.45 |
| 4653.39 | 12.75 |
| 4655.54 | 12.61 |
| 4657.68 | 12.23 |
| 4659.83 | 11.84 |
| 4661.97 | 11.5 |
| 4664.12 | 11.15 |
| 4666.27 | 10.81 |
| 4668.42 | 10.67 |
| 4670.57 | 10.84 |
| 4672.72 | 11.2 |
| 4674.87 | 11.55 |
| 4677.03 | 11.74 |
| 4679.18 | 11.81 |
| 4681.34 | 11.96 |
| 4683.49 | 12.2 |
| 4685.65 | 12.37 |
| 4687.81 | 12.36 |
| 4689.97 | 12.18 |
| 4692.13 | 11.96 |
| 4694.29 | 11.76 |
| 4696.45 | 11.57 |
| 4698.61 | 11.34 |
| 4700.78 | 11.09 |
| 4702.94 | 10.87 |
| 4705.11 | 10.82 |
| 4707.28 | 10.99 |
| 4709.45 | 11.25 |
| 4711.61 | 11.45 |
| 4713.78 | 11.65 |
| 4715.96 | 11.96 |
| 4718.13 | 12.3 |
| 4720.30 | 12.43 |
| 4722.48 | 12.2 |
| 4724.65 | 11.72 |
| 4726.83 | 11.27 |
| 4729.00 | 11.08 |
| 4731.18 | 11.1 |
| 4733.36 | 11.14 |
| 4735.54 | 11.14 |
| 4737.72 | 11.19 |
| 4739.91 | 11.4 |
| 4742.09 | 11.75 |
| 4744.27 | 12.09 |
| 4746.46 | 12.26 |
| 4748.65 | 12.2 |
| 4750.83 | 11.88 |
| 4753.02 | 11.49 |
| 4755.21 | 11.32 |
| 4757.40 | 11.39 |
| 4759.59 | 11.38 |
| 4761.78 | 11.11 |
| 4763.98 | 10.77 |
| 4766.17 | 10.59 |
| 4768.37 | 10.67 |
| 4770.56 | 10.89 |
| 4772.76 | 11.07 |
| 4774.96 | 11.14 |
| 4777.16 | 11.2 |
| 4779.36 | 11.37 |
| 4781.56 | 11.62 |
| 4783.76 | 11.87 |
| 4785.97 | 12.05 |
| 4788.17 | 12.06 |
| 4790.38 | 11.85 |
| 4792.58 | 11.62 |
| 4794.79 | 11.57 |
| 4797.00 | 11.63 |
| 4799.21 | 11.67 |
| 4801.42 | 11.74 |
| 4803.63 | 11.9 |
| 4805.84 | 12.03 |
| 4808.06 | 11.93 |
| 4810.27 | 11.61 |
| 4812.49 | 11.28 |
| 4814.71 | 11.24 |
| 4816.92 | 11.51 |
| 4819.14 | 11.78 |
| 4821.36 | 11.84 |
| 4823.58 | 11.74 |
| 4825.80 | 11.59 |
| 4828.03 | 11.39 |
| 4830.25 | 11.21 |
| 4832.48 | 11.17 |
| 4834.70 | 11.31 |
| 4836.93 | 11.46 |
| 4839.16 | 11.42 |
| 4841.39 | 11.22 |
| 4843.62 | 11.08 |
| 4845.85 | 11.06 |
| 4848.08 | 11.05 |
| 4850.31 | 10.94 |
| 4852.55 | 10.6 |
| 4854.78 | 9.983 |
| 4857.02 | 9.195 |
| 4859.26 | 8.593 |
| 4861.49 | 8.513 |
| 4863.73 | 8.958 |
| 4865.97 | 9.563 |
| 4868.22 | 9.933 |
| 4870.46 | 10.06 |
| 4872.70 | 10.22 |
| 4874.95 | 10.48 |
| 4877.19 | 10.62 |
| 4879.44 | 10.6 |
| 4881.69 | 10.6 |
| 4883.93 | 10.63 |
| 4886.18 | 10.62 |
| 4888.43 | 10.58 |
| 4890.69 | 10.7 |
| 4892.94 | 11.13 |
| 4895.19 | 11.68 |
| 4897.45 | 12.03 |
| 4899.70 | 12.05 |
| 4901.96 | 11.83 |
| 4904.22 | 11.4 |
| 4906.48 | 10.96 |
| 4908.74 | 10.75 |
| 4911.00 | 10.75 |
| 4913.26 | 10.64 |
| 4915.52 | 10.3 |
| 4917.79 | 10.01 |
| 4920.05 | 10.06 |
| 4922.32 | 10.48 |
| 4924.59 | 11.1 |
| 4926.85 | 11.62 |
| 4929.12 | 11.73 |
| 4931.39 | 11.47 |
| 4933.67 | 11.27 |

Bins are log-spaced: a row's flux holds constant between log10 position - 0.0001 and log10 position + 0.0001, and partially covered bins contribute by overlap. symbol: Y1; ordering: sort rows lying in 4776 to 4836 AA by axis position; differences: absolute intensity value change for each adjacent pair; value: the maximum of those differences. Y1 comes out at 0.3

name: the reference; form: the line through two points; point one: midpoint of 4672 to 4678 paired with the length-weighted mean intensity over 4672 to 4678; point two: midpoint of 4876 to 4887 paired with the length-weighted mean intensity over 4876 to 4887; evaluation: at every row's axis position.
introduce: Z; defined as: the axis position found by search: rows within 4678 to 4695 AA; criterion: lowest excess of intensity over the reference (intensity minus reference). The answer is 4679.18 AA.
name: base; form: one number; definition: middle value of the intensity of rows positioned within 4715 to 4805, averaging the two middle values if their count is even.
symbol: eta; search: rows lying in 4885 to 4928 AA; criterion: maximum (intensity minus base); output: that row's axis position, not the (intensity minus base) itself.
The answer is 4899.70 AA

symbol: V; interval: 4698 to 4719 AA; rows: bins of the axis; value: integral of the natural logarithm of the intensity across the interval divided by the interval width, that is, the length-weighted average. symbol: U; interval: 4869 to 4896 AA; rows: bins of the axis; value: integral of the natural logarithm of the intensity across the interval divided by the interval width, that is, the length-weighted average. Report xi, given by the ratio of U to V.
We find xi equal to 0.97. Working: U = 2.36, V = 2.43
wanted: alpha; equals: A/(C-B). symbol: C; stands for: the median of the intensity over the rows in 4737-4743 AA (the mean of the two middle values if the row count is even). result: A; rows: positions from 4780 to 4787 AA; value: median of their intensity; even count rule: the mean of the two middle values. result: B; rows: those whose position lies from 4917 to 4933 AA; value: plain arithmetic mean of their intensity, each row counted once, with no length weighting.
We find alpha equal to 25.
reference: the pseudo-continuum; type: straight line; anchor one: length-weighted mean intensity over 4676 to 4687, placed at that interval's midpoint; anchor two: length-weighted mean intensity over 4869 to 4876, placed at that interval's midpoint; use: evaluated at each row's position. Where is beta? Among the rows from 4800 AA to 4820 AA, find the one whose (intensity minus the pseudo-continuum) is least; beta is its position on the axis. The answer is 4814.71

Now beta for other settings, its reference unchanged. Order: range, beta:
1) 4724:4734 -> 4729.00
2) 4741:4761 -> 4755.21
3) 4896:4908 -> 4906.48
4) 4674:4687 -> 4674.87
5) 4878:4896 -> 4879.44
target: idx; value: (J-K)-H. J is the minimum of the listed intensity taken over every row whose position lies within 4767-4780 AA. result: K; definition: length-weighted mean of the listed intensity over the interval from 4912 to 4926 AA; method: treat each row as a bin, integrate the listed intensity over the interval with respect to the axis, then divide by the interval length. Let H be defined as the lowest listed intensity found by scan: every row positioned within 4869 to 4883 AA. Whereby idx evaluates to -9.9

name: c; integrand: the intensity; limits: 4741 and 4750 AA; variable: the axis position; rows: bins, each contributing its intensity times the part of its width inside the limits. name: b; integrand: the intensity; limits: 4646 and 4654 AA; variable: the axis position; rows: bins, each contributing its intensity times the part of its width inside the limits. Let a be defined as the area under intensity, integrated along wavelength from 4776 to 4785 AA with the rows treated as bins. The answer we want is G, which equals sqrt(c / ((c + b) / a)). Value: 7.4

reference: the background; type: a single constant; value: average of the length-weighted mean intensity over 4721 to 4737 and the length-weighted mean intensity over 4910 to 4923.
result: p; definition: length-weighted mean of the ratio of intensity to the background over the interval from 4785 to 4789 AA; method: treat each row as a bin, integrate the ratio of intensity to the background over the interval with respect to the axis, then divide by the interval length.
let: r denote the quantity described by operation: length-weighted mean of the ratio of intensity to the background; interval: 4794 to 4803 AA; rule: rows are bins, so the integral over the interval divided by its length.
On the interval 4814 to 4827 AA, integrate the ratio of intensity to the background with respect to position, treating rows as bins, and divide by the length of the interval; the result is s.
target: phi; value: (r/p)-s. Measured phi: -0.10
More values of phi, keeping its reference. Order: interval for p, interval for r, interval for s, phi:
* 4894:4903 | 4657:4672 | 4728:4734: -0.07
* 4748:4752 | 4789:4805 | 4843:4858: 0.00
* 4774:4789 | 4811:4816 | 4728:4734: -0.05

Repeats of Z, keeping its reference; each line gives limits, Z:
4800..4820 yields 4814.71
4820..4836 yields 4832.48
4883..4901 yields 4888.43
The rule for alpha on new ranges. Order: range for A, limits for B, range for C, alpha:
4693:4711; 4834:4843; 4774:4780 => -73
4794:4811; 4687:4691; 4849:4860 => -5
